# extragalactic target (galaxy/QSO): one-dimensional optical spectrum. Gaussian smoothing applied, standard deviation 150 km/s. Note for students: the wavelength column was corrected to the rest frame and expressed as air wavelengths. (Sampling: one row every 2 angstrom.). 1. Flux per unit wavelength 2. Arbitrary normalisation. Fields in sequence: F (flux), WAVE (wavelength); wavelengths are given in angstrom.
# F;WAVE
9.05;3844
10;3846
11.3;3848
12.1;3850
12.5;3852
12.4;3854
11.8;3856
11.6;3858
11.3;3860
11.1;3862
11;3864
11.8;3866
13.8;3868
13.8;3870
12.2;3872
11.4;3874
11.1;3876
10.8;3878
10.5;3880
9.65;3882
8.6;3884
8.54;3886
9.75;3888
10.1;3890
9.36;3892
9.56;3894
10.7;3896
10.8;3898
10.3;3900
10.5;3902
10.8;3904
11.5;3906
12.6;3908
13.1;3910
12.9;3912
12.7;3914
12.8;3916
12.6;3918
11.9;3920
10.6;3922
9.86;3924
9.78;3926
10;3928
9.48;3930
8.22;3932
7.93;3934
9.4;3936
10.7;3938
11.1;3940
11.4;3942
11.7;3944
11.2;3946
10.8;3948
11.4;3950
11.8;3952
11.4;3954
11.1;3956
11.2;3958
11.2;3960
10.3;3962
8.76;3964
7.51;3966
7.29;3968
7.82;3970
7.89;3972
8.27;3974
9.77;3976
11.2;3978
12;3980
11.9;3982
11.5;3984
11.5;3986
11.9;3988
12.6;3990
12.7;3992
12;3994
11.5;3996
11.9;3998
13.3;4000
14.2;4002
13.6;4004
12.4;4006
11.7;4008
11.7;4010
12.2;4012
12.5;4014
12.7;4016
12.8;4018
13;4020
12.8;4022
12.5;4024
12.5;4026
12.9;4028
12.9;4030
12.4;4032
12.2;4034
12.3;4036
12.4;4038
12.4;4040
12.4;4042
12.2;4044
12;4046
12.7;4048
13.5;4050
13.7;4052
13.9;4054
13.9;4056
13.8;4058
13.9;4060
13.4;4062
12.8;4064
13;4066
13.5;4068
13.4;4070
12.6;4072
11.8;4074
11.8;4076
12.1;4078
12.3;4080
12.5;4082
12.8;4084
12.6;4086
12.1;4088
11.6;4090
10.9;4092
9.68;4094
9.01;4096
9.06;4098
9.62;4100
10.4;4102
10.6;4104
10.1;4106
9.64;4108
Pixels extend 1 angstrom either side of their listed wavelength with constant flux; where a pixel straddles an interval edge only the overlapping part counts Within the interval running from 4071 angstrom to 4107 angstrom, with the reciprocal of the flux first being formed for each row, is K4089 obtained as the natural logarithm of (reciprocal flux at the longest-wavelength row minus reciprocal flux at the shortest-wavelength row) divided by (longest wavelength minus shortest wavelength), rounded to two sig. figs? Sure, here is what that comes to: -7.5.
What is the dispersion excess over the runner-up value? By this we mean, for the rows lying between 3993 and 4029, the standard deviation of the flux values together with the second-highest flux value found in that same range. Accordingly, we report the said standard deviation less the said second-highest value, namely -12.9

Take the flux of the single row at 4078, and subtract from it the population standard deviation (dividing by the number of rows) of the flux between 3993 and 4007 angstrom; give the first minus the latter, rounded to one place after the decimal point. 11.2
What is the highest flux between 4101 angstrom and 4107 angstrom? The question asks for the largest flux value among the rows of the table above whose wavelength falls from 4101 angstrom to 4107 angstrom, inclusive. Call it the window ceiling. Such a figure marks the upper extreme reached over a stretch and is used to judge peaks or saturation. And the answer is 10.6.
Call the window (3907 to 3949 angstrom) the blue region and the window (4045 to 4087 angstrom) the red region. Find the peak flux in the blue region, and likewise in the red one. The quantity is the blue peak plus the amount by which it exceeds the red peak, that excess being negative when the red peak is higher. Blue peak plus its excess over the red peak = 12.3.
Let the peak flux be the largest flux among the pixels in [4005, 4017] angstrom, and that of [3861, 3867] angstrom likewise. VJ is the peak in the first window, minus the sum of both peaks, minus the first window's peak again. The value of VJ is -24.5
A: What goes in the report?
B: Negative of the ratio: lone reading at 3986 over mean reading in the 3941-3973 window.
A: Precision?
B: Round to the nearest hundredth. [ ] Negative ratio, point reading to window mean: -1.13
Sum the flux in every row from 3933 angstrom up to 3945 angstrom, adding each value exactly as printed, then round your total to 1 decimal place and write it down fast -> 62.2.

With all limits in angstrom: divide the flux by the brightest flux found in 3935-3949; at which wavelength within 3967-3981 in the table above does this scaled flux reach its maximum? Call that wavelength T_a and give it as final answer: 3980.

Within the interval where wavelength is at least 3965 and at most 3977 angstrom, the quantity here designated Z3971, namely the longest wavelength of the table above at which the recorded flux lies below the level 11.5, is 3976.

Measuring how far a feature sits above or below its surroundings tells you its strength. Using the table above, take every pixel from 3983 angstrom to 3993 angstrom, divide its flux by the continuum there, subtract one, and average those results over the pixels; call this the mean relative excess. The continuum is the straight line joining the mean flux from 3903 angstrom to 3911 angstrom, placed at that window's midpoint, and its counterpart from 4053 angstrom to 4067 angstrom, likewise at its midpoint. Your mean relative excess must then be -0.06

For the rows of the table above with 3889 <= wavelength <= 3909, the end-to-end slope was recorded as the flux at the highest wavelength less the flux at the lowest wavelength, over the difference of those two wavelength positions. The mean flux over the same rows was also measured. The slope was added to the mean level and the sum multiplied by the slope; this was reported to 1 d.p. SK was 1.5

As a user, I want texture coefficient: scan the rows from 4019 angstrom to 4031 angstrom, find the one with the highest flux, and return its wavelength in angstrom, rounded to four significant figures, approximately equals 4020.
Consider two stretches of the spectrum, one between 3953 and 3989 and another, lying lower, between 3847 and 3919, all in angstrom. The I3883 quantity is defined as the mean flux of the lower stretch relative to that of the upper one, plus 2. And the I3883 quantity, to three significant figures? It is 3.12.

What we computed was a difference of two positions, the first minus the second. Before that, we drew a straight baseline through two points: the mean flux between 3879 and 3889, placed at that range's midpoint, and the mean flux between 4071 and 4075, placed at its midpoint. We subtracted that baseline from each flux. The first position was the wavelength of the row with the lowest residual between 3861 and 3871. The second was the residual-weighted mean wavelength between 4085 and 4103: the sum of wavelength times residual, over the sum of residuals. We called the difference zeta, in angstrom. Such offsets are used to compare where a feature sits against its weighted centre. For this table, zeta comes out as -232.8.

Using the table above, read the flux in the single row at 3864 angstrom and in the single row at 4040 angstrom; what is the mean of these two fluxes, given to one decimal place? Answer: 11.7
